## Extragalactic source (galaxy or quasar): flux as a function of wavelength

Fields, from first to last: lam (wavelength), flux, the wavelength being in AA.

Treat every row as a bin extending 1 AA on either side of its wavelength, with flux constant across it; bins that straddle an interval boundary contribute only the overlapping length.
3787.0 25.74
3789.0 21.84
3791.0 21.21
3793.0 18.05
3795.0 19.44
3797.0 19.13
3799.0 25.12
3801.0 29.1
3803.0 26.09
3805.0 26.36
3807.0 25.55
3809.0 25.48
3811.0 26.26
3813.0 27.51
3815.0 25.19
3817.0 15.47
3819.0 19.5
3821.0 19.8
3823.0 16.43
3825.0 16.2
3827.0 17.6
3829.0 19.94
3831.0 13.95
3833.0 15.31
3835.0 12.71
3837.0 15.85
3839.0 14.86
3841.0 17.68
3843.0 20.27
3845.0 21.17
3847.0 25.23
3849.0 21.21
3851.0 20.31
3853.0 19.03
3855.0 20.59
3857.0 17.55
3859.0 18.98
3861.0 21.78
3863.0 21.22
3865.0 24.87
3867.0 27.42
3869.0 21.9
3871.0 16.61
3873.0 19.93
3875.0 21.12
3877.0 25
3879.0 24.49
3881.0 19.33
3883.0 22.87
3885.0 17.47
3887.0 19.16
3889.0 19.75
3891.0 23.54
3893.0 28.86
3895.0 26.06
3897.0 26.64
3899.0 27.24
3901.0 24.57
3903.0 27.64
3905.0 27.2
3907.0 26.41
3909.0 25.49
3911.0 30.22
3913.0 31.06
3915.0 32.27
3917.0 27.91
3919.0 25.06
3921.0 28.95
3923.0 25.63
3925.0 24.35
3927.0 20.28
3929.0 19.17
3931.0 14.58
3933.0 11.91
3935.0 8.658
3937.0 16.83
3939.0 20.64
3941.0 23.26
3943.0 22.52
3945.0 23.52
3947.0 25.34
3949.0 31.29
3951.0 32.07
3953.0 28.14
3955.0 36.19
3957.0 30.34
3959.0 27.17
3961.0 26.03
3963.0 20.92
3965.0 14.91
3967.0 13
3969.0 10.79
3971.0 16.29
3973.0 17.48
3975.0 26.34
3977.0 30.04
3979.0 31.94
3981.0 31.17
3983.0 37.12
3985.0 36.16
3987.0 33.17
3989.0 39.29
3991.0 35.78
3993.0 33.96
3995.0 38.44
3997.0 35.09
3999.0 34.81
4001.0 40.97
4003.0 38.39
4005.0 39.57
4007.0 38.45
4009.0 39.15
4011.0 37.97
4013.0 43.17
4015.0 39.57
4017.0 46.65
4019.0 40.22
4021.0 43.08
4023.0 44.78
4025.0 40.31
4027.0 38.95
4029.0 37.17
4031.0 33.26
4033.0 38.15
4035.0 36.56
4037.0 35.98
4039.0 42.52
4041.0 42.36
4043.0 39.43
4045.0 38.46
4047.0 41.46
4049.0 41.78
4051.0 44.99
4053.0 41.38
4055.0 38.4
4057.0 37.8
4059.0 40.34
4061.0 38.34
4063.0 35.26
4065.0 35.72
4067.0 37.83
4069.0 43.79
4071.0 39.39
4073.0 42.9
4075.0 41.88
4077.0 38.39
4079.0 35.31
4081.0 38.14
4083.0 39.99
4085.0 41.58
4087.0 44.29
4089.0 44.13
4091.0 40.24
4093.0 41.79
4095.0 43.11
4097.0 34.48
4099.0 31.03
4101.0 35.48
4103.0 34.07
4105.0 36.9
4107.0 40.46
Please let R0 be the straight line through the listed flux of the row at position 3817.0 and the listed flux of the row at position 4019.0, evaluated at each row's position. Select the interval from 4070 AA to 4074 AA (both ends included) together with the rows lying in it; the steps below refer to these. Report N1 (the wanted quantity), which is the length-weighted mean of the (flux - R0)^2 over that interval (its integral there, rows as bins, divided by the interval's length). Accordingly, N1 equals 34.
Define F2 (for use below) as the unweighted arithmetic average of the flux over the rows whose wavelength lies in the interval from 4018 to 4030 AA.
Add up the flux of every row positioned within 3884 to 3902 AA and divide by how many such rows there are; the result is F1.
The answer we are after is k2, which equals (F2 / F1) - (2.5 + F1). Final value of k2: -24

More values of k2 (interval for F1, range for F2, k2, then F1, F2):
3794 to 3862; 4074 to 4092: -21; 20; 40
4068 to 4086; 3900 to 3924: -42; 40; 28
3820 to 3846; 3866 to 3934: -18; 17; 24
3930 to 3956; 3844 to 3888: -24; 23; 21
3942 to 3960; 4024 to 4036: -30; 29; 37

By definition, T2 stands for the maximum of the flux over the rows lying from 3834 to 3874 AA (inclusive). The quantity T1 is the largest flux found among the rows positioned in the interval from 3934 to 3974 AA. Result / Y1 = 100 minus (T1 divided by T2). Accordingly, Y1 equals 98.7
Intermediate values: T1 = 36.19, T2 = 27.42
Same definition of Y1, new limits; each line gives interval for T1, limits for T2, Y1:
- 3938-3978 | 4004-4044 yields 99.2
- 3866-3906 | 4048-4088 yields 99.4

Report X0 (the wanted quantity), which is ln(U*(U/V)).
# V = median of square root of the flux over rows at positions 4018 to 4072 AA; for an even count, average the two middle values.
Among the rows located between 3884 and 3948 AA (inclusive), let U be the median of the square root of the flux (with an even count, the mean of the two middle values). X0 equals 1.4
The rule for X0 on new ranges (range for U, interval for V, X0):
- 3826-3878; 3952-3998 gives 1.3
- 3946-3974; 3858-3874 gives 1.7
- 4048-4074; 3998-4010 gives 1.8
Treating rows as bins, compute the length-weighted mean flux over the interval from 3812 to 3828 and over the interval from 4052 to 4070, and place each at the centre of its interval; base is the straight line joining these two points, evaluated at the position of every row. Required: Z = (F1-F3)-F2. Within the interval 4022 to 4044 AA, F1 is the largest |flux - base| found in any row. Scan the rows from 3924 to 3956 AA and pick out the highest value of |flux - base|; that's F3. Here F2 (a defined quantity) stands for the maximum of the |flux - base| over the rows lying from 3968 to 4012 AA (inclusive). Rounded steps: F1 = 9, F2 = 20.7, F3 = 20.1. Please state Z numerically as -31.8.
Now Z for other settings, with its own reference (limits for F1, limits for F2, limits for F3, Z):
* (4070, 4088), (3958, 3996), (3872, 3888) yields -23.2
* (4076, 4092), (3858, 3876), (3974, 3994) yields -8.5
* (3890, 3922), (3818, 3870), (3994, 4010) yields -10.1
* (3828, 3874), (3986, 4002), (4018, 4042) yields -7.8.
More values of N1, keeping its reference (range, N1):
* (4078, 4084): 103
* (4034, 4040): 24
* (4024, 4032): 24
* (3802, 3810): 138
